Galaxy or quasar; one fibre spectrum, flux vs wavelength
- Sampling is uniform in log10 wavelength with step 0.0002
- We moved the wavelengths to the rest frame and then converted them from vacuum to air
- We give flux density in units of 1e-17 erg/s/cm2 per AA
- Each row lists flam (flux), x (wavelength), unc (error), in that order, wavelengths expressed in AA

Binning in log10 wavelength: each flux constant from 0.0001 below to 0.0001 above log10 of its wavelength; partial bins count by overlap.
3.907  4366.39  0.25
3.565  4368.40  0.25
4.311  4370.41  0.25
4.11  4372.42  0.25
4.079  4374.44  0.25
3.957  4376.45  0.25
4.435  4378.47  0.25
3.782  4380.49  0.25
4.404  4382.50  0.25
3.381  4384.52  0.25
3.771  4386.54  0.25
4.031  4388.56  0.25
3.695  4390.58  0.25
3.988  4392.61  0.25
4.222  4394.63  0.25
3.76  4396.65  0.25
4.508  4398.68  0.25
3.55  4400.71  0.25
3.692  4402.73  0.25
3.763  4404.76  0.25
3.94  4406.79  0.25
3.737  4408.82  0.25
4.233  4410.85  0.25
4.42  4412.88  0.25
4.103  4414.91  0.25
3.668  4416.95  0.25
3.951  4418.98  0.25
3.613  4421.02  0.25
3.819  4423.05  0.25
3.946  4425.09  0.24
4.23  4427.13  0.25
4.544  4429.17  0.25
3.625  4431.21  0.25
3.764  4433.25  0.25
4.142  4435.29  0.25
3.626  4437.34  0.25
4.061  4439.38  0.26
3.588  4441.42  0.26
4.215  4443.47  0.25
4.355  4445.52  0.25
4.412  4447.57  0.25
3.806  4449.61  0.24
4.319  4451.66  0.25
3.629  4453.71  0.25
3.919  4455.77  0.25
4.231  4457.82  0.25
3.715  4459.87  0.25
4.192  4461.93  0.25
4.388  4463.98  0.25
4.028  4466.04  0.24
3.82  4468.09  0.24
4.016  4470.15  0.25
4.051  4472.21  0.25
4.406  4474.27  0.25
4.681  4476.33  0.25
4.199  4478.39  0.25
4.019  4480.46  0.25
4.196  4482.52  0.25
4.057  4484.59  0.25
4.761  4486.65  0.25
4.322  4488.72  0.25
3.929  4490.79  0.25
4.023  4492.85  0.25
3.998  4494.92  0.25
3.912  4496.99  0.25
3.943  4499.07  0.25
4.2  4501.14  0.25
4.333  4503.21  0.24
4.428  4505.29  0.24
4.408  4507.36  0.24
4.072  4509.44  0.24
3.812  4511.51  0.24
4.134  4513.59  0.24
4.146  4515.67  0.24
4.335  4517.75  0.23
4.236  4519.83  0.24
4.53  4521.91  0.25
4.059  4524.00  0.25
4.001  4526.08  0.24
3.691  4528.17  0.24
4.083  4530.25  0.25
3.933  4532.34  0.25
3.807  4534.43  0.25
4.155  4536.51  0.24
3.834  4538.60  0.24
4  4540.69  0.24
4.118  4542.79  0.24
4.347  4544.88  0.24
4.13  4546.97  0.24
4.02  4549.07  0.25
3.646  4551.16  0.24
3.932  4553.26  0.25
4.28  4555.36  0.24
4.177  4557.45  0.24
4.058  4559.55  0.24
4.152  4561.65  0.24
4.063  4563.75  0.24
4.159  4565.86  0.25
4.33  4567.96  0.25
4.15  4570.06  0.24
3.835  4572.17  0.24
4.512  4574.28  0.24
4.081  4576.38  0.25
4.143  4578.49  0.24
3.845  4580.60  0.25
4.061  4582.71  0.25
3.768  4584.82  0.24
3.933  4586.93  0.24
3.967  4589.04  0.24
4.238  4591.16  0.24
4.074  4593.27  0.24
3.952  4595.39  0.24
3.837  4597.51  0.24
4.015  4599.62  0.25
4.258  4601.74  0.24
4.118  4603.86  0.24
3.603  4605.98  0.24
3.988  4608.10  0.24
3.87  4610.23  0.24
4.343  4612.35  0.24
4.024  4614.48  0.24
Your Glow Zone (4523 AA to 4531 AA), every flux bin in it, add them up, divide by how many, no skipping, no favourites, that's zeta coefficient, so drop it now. 3.96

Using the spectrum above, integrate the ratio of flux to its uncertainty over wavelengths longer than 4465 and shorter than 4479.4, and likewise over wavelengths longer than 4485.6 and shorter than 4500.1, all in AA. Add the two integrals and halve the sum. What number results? 241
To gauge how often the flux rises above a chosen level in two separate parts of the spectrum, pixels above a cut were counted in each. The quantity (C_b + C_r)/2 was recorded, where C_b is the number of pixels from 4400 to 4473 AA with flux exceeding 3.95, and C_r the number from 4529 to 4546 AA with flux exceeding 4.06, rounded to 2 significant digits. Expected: 11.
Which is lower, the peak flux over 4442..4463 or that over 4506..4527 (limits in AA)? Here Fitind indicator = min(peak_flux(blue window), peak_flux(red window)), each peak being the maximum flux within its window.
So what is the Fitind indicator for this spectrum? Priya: 4.41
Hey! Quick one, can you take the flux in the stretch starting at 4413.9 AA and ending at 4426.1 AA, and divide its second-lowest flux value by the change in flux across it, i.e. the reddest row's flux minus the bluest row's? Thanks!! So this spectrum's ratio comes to -23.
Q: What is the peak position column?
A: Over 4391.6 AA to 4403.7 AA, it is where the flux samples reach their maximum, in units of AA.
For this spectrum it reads 4398.68 AA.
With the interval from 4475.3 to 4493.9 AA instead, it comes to 4486.65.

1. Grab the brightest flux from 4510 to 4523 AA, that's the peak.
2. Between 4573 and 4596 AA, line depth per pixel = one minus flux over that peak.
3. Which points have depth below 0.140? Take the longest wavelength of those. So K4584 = 4595.39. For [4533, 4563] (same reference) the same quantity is 4561.65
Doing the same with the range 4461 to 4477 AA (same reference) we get 4476.33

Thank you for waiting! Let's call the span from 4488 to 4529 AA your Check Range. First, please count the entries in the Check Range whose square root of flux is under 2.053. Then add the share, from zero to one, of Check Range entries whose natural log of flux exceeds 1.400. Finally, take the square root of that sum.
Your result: 3.69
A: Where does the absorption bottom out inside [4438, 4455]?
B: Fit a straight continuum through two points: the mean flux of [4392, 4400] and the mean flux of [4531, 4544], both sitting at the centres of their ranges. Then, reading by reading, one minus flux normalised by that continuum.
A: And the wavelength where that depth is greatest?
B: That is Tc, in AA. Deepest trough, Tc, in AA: 4441.42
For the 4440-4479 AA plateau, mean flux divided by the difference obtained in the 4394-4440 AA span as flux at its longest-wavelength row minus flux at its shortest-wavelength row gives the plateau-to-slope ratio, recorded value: -25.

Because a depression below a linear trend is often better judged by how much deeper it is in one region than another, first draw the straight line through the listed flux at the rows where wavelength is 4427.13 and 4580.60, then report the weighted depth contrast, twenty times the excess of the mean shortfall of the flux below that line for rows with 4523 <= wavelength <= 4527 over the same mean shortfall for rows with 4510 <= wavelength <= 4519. 1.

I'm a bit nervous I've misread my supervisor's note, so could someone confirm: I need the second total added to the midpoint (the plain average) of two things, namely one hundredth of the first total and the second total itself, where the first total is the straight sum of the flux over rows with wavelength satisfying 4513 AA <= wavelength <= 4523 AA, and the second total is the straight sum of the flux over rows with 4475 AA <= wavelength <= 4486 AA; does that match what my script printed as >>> 31.8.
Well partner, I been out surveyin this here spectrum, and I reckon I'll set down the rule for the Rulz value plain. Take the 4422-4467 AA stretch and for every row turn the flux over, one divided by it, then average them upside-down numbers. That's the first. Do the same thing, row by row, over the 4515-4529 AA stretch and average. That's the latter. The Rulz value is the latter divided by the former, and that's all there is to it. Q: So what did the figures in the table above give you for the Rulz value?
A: 0.97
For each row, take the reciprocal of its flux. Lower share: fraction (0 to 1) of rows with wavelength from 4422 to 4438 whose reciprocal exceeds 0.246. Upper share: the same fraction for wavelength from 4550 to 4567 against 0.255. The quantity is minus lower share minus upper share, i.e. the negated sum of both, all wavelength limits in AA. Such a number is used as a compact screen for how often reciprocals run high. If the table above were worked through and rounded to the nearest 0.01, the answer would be -0.75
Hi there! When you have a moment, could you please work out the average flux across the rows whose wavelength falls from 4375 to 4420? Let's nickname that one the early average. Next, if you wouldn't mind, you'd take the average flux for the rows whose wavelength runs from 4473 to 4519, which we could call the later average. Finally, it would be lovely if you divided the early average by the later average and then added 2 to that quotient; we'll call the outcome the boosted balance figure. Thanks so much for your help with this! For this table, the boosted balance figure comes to 2.94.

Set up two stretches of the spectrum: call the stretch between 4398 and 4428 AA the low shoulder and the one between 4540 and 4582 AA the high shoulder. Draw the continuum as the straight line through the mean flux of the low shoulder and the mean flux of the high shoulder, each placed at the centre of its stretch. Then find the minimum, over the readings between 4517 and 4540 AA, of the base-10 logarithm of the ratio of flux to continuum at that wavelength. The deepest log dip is -0.042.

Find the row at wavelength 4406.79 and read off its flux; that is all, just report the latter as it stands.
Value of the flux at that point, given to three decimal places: 3.940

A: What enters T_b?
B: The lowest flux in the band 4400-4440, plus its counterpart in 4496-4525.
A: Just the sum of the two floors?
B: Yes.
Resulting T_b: 7.36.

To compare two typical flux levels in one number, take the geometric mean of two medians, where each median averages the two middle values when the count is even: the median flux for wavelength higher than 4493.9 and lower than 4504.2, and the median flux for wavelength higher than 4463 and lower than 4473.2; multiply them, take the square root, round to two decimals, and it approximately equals 4.01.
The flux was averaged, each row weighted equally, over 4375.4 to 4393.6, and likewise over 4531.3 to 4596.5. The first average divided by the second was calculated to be 0.971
